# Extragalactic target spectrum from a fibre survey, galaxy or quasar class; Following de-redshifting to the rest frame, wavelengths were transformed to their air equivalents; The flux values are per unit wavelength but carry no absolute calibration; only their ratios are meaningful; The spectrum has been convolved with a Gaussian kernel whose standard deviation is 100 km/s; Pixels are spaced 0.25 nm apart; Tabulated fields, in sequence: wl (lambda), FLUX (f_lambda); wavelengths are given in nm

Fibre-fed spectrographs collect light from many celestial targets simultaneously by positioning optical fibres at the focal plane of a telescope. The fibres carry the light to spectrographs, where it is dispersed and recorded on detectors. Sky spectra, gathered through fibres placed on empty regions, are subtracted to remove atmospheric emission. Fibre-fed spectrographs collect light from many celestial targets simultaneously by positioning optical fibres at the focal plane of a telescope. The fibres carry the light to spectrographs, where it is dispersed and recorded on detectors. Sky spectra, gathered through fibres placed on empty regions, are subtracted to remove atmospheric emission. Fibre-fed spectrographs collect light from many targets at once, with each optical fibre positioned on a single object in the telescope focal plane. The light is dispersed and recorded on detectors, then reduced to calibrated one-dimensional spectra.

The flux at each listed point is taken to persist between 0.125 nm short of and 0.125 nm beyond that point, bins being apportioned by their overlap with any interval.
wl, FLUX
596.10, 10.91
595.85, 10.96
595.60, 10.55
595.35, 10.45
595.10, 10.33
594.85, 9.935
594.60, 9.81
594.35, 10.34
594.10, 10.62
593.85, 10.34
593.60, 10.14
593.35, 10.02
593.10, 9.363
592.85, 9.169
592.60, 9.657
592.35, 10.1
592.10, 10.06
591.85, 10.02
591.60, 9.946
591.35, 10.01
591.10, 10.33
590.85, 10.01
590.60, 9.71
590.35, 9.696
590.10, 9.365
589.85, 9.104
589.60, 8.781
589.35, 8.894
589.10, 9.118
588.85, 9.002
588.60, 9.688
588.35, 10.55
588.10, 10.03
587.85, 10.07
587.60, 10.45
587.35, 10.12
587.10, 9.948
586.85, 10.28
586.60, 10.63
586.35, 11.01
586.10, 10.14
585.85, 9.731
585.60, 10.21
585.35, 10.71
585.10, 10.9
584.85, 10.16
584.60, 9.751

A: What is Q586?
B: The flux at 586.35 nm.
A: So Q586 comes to 11.01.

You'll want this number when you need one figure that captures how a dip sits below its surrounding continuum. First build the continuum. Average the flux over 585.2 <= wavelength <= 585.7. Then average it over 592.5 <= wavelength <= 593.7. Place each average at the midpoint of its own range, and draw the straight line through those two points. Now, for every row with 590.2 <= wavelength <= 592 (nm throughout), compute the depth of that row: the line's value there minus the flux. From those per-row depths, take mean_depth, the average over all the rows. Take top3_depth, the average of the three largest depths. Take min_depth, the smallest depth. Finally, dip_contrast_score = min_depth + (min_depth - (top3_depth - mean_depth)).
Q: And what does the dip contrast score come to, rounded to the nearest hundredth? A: -1.11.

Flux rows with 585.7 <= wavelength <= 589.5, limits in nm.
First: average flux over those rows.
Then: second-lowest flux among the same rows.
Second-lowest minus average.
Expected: -1.0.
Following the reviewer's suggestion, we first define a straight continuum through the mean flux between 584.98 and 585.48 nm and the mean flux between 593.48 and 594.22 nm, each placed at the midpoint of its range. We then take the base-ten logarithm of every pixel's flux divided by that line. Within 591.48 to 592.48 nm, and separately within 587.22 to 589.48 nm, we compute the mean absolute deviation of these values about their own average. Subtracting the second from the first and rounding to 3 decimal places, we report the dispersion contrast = -0.020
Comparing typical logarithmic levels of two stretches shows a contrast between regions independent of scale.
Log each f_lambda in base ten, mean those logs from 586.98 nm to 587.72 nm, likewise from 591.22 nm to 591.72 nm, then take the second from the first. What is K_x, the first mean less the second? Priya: 0.008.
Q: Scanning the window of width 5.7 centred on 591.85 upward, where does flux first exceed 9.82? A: 590.85 nm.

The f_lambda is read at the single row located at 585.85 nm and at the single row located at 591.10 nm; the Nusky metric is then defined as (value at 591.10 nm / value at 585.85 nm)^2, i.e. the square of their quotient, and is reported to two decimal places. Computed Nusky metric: 1.13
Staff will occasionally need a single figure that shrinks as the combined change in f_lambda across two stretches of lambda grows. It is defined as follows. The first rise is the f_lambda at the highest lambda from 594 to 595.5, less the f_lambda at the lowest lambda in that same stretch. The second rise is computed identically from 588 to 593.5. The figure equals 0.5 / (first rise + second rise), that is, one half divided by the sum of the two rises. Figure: -2.8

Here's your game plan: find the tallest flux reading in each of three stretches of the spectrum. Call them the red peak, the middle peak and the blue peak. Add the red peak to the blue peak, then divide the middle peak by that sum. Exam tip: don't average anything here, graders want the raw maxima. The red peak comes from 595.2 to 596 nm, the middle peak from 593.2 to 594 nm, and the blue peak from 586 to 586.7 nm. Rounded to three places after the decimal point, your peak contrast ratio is 0.471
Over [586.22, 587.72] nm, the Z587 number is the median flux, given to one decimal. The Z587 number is 10.4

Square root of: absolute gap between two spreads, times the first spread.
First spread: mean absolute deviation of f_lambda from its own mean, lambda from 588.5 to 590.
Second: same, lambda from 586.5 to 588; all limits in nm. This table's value 0.02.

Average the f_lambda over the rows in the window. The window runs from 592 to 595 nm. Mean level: 10.0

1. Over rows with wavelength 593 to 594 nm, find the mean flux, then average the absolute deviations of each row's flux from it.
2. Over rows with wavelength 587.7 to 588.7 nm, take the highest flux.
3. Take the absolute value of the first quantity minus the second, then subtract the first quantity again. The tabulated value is 9.9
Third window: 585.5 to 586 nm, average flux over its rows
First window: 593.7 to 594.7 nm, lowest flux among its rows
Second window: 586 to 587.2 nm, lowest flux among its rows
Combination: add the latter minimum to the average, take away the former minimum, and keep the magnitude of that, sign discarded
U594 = 10.1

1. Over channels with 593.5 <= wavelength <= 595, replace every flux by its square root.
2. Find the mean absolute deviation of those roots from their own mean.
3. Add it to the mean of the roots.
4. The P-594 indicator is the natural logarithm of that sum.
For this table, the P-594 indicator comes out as 1.17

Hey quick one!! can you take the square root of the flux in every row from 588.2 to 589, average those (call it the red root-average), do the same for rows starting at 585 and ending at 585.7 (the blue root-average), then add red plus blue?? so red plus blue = 6.38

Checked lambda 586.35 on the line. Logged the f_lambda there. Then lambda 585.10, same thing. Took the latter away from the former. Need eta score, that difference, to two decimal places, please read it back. 0.11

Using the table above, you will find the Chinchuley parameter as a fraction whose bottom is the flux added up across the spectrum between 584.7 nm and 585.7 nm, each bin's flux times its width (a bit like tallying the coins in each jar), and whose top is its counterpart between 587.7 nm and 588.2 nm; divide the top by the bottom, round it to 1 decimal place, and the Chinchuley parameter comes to 0.5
